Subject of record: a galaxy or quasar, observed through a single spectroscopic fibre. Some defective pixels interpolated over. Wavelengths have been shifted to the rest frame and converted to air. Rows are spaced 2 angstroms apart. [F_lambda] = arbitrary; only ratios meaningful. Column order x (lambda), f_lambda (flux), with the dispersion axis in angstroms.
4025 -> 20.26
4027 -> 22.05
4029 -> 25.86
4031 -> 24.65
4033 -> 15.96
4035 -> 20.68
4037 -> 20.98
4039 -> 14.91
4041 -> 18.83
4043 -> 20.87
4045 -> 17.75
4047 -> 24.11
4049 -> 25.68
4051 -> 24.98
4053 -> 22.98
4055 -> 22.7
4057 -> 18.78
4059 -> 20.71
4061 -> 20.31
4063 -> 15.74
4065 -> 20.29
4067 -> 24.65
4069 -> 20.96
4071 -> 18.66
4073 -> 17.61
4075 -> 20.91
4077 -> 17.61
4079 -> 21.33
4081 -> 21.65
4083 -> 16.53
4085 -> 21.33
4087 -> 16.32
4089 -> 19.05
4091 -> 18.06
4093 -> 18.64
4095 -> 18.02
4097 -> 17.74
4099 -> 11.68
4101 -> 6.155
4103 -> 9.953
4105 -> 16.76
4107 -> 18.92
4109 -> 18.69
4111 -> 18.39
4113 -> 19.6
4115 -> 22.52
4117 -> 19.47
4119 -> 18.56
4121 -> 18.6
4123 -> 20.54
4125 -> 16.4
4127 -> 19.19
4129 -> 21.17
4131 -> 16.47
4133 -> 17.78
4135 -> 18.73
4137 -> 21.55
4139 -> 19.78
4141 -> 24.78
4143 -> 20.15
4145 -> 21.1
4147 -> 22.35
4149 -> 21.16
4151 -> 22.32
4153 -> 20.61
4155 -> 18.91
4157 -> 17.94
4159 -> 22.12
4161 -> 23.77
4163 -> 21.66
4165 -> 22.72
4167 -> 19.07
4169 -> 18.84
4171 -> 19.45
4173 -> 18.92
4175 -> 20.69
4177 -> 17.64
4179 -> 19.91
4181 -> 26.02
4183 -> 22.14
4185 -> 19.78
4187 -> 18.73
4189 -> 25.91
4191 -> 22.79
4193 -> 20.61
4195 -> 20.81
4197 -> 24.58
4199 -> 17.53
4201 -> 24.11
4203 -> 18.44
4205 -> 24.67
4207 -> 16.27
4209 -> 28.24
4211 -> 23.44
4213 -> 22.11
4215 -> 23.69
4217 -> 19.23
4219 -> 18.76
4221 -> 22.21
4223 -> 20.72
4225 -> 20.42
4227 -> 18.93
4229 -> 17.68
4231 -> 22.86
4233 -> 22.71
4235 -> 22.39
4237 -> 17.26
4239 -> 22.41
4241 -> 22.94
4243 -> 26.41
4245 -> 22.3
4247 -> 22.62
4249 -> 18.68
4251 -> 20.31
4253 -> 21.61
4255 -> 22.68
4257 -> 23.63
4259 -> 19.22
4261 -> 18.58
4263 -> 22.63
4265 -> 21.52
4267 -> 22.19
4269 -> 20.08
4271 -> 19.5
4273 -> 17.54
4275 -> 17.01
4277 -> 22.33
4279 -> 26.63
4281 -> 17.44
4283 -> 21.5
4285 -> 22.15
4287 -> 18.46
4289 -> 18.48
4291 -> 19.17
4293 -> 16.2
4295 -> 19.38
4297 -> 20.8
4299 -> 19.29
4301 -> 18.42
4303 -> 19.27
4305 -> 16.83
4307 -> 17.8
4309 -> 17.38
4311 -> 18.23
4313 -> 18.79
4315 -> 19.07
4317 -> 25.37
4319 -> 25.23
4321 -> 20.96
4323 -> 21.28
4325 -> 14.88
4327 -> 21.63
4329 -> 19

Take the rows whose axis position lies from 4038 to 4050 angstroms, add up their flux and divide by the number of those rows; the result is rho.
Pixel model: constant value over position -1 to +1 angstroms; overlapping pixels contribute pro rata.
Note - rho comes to 20.4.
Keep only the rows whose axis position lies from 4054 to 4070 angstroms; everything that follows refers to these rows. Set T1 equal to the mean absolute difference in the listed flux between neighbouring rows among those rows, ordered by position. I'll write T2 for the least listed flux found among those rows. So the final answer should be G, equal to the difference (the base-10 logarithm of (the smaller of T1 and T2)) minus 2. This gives -1.48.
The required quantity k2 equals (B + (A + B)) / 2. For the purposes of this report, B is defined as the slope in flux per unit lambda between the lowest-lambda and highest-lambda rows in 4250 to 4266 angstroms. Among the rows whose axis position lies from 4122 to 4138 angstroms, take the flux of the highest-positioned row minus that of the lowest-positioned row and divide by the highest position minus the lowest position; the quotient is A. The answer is 0.12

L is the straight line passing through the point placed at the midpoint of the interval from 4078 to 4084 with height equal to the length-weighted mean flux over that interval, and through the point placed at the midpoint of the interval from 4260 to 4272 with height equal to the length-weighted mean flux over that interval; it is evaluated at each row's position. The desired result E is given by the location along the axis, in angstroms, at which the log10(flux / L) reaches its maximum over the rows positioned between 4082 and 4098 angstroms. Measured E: 4085 angstroms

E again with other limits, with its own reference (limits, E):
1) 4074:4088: 4081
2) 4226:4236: 4231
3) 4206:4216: 4209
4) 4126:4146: 4141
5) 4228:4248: 4243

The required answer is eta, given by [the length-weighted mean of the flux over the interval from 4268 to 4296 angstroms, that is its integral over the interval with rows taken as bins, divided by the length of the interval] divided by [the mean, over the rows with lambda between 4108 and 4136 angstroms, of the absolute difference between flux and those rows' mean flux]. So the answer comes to 16.3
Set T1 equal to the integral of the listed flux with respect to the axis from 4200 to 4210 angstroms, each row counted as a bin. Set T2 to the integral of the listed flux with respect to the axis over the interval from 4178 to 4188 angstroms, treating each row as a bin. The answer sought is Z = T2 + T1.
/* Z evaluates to 437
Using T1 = 223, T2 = 213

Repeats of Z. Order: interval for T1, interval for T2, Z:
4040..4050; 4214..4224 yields 424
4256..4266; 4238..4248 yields 445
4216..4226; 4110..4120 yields 400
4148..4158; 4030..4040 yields 396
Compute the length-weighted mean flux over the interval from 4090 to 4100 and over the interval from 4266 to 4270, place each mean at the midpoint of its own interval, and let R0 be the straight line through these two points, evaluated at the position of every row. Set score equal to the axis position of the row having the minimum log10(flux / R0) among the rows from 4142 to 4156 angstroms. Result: 4155 angstroms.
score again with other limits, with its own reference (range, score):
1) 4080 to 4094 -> 4087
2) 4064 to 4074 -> 4073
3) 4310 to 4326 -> 4325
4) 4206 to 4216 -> 4207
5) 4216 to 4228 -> 4227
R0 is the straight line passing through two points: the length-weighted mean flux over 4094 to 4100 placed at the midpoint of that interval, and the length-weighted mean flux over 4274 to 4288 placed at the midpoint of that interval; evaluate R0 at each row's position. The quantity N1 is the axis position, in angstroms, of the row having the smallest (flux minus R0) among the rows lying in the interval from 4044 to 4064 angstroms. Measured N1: 4063 angstroms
